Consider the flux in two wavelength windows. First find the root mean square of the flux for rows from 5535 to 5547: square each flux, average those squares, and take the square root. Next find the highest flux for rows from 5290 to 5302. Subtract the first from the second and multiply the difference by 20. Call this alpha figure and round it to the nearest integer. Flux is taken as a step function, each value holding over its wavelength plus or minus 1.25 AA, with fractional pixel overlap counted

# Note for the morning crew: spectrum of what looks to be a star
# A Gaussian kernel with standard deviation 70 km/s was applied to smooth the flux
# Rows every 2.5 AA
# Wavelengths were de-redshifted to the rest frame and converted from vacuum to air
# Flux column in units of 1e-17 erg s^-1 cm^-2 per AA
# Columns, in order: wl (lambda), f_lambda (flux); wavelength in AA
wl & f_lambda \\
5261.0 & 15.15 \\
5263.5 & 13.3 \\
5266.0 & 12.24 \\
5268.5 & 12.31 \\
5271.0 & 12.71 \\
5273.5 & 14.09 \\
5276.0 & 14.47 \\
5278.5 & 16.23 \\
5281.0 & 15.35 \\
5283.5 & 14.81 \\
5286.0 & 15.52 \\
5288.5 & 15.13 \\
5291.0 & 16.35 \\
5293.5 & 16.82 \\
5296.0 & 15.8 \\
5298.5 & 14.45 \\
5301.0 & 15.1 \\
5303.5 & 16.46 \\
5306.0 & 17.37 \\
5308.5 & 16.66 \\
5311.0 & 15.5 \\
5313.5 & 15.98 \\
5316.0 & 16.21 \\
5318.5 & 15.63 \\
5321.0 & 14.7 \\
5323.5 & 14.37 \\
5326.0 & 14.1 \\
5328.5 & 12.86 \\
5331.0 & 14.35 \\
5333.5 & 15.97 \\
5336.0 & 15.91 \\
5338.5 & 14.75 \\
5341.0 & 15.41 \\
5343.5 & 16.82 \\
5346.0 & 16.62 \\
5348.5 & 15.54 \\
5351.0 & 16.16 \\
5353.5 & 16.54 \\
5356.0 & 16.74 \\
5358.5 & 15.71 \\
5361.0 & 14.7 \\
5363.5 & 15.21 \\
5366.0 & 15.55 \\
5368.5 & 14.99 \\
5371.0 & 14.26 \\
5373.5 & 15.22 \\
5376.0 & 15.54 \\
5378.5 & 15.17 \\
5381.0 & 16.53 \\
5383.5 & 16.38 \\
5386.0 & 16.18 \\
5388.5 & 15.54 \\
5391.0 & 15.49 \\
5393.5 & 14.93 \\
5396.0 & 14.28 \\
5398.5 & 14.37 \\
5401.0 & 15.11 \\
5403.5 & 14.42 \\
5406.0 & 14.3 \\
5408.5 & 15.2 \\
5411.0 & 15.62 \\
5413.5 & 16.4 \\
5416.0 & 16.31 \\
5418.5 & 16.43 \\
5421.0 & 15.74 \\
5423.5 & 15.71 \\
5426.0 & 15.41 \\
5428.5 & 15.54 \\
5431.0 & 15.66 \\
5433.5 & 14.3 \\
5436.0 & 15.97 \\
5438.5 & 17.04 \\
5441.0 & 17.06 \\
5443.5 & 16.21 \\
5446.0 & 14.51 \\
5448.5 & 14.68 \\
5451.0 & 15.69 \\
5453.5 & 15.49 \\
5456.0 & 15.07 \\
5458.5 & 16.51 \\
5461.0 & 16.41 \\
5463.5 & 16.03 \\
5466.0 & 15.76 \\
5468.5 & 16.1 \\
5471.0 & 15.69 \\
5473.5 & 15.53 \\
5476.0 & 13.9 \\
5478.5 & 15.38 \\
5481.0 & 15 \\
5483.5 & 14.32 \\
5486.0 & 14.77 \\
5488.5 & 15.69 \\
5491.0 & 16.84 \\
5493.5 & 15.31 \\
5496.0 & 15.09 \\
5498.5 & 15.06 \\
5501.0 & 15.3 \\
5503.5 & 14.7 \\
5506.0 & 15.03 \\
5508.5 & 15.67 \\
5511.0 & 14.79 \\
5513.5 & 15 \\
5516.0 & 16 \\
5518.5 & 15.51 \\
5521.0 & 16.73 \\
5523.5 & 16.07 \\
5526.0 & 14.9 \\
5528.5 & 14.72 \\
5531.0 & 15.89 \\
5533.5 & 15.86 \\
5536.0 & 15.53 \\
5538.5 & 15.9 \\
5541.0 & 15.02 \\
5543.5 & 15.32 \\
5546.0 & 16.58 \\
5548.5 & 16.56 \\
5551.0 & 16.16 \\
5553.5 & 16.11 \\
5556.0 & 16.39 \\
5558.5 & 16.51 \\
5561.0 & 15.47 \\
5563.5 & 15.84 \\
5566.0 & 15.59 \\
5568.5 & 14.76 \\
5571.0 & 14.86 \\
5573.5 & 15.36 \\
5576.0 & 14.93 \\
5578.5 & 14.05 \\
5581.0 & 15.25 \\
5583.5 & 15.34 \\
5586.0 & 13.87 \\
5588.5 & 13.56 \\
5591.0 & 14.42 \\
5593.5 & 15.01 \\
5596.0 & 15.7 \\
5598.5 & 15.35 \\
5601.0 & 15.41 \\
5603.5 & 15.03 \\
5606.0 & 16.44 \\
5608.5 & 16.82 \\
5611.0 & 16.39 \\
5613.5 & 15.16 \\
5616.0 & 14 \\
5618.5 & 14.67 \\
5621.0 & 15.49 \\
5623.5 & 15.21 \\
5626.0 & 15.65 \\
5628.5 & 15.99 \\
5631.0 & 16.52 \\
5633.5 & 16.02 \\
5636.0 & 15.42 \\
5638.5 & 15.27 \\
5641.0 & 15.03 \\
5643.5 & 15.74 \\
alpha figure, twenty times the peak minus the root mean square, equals 23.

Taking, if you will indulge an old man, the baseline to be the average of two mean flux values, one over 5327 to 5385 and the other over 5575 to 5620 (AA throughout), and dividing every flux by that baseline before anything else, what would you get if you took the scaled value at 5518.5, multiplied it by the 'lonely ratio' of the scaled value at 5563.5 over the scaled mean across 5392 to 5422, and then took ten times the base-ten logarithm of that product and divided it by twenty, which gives 0.011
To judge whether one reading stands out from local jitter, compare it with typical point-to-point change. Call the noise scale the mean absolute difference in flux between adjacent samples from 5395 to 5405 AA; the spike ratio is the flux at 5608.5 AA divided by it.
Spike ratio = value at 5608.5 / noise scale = 33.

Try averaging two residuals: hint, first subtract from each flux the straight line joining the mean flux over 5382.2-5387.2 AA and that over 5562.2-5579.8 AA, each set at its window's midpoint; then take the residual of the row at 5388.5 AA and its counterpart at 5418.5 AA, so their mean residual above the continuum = -0.17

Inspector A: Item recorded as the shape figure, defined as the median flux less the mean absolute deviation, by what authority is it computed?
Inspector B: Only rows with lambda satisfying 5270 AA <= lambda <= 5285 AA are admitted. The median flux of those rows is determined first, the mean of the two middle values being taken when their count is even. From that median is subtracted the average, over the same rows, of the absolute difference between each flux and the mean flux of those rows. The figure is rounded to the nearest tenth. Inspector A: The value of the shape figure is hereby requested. 13.8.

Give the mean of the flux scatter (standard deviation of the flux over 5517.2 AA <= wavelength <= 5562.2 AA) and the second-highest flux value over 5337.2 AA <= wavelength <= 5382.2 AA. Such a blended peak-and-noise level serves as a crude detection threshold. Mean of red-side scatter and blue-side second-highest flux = 8.67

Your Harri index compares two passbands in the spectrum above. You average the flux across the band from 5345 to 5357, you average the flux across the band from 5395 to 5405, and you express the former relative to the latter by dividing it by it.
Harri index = 1.12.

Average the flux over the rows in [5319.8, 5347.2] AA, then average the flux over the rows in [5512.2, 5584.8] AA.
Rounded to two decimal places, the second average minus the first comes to 0.52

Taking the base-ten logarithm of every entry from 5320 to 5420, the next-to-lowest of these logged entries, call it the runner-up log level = 1.149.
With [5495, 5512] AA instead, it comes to 1.170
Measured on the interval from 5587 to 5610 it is 1.159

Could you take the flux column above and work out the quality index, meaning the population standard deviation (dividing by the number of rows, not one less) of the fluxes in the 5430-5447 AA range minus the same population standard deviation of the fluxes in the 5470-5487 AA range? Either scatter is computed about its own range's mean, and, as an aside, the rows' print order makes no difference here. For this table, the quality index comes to 0.41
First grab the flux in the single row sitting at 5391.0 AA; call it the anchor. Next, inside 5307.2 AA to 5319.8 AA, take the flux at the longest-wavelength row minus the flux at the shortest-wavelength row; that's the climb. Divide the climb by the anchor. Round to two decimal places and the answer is -0.07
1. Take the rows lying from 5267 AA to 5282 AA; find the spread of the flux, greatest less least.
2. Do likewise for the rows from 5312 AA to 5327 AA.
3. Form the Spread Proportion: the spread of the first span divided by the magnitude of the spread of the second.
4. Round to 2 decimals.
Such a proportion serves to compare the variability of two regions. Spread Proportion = 1.86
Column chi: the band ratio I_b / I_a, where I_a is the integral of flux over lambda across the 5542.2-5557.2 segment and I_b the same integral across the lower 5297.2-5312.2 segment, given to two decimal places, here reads 0.98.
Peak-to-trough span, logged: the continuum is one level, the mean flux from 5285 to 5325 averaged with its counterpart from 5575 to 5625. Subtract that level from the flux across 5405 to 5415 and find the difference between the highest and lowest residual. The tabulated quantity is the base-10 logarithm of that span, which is 0.32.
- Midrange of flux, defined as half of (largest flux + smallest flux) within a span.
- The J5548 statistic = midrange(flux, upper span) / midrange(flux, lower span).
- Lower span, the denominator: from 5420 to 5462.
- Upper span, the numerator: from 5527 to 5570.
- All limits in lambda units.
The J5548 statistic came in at 1.00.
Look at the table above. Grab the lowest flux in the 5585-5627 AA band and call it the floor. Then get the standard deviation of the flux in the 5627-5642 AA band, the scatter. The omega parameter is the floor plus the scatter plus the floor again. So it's 28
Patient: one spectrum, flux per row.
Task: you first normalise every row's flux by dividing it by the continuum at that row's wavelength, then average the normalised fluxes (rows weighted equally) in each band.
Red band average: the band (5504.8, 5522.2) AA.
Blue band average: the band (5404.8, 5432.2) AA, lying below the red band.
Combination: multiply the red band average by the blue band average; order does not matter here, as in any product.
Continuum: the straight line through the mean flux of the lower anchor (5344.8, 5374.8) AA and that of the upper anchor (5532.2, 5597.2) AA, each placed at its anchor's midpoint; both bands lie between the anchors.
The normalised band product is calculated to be 1.01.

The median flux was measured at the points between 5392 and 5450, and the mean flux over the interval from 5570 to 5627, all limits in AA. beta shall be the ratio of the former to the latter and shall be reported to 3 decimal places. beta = 1.027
